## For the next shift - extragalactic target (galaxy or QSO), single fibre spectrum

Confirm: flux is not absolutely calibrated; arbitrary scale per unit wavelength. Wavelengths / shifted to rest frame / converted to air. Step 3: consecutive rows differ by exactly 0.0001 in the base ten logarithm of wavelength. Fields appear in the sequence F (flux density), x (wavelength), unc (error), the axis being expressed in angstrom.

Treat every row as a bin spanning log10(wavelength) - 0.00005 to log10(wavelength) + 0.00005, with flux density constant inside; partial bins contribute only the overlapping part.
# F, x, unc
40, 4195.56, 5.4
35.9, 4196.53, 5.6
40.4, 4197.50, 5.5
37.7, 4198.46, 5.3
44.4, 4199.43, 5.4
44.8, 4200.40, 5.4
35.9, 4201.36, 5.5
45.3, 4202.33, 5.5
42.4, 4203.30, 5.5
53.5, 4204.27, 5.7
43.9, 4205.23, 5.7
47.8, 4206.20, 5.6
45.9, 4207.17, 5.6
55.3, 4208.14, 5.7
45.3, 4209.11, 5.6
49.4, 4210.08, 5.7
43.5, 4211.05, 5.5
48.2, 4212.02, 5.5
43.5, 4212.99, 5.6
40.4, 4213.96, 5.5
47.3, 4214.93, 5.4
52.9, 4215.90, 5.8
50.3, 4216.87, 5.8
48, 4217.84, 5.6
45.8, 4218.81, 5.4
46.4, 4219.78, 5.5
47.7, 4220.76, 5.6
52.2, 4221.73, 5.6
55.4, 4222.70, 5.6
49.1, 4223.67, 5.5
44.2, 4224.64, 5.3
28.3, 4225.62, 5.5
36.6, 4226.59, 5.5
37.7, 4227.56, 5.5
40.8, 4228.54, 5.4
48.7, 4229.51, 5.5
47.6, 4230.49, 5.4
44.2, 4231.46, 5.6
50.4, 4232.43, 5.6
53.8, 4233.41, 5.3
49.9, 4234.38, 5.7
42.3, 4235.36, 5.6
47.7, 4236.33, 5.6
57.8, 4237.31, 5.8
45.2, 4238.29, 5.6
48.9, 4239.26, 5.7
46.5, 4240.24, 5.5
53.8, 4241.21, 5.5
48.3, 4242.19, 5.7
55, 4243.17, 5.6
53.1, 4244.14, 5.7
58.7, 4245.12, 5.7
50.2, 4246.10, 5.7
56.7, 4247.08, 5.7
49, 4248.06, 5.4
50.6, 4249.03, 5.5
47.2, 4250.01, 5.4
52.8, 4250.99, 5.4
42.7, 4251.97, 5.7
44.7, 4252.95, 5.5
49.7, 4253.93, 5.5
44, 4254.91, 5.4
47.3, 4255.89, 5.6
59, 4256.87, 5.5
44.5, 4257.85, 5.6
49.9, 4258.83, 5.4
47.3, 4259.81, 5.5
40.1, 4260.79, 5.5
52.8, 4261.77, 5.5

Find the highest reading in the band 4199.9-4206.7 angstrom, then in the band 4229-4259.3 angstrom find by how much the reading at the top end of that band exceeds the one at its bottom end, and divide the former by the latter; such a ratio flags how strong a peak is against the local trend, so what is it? 45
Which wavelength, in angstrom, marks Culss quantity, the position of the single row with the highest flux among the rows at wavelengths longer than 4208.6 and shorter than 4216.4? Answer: 4215.90 angstrom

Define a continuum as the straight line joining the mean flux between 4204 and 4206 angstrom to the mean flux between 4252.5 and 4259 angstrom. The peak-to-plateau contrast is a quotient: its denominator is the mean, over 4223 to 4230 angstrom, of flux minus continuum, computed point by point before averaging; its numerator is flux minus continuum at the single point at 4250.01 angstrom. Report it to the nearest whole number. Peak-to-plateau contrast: 0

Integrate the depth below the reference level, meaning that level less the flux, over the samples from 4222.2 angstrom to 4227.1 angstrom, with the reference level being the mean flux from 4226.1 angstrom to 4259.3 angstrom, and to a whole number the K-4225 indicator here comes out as 29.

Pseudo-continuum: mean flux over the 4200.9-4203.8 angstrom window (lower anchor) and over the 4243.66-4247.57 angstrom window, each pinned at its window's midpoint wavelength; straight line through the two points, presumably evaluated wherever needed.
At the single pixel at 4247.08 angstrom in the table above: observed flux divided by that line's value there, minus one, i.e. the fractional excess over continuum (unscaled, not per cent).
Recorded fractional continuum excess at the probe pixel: 0.03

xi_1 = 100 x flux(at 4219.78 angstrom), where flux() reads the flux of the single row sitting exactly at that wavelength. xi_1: 4640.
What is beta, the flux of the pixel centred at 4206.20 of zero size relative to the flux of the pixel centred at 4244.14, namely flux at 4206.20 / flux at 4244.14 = 0.9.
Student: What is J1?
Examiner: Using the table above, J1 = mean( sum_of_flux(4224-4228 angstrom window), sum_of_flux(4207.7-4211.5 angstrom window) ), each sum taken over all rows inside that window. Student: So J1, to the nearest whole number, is 170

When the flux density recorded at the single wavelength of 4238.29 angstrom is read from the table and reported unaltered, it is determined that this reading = 45.2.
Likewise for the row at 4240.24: 46.5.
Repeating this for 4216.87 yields 50.3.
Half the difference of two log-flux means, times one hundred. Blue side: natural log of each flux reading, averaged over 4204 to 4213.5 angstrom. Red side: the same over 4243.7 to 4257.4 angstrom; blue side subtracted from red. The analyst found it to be 2.8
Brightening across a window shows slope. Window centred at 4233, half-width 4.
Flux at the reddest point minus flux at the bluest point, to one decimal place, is -1.0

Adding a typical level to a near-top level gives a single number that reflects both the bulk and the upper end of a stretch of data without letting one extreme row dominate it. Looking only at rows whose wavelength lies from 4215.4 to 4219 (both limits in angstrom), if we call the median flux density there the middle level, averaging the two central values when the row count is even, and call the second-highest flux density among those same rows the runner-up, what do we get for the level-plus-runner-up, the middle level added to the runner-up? 99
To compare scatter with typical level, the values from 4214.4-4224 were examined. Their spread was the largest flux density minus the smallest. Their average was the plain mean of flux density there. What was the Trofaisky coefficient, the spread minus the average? -40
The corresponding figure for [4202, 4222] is -32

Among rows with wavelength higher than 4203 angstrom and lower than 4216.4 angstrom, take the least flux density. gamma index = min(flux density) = 40.4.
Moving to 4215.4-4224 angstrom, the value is 45.8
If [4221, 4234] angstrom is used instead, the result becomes 28.3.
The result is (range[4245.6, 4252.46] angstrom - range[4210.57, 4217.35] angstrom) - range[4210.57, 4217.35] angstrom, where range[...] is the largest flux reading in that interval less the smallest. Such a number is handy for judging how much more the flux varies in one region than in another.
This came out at -11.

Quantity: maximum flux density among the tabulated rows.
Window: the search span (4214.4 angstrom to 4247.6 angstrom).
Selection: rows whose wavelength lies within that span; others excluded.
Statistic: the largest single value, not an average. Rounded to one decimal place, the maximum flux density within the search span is 58.7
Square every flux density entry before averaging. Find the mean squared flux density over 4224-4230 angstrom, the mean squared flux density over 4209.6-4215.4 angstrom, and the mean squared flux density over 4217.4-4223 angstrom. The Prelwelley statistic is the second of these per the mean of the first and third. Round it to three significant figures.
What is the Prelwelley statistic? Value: 1.03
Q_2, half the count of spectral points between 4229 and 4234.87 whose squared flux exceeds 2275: 2.0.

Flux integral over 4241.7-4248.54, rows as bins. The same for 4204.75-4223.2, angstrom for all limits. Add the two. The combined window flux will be 1245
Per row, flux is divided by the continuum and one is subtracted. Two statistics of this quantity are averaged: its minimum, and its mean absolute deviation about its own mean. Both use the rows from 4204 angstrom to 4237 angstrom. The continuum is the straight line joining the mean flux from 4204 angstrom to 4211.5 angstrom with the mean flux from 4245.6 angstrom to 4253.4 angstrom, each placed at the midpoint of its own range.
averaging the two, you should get -0.17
